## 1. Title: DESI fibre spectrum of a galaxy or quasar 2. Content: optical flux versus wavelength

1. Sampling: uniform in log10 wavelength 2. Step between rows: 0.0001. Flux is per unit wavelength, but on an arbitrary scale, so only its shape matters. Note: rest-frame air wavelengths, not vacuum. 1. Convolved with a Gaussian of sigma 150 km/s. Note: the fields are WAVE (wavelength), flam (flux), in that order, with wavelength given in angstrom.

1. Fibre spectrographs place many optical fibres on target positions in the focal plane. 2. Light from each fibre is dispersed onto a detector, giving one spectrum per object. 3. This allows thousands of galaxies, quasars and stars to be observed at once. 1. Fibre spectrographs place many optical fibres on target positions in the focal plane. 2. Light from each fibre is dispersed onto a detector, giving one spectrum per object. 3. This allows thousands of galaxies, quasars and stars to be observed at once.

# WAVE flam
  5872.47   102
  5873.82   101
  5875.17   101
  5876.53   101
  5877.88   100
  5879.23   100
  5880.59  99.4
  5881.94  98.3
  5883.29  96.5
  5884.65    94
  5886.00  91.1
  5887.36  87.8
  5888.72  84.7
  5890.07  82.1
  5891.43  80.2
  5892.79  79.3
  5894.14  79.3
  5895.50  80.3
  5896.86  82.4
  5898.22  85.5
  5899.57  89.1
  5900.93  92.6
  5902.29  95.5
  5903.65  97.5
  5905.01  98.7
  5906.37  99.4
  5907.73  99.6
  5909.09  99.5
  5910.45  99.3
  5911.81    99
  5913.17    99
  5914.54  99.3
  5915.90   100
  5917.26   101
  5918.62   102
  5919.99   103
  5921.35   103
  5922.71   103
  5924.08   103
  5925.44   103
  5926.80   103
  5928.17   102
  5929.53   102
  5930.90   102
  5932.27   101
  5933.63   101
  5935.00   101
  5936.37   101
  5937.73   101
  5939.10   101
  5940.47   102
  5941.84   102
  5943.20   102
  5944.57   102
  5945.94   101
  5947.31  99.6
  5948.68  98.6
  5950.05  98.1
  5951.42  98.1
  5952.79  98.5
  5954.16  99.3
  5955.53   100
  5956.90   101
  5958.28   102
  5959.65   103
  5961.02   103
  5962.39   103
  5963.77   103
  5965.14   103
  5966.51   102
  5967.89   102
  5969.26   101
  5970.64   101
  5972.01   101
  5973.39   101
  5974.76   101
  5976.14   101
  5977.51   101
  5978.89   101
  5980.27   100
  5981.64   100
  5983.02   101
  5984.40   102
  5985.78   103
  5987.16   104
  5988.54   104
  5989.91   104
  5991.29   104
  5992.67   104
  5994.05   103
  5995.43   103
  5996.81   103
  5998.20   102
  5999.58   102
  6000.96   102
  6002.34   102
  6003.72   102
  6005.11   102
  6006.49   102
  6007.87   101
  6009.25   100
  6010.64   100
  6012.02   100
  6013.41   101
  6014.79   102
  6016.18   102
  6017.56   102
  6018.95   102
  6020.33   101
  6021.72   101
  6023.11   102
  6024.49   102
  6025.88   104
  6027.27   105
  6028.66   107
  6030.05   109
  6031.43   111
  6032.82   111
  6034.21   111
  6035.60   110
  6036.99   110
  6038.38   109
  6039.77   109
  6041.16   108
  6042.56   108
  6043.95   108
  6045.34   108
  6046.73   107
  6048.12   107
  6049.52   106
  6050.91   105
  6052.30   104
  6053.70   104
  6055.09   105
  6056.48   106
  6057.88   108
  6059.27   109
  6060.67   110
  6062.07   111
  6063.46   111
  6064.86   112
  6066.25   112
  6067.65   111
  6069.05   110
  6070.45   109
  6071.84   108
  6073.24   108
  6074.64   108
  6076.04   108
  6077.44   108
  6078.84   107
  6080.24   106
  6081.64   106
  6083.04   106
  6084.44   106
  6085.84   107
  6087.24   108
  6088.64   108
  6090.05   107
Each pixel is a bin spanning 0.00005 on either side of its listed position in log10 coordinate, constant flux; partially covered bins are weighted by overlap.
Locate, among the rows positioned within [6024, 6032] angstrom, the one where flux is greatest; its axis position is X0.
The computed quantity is 6031.43 angstrom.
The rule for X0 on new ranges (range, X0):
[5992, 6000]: 5992.67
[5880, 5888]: 5880.59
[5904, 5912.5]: 5907.73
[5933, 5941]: 5940.47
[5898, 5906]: 5905.01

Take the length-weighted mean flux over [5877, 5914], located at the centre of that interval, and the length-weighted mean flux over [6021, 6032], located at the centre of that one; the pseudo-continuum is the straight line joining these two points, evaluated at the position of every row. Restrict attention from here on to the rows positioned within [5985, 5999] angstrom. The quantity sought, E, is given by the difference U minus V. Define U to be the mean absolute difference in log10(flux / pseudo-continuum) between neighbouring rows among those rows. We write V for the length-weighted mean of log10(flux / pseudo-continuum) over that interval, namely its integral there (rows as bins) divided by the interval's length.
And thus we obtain -0.005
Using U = 0.002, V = 0.007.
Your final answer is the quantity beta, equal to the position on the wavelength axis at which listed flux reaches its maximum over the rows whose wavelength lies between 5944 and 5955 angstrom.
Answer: 5944.57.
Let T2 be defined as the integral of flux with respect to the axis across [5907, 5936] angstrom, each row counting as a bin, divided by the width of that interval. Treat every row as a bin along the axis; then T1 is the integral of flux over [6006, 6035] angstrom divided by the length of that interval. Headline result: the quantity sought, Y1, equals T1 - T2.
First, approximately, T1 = 104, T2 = 101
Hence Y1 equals 2.5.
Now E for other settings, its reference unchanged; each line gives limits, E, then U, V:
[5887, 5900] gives 0.057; 0.011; -0.046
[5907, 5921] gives -0.025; 0.002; 0.027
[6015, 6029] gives 0.012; 0.003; -0.008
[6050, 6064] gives 0.007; 0.003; -0.003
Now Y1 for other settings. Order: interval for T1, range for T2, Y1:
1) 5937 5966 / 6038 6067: -6.9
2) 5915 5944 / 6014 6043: -4.1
